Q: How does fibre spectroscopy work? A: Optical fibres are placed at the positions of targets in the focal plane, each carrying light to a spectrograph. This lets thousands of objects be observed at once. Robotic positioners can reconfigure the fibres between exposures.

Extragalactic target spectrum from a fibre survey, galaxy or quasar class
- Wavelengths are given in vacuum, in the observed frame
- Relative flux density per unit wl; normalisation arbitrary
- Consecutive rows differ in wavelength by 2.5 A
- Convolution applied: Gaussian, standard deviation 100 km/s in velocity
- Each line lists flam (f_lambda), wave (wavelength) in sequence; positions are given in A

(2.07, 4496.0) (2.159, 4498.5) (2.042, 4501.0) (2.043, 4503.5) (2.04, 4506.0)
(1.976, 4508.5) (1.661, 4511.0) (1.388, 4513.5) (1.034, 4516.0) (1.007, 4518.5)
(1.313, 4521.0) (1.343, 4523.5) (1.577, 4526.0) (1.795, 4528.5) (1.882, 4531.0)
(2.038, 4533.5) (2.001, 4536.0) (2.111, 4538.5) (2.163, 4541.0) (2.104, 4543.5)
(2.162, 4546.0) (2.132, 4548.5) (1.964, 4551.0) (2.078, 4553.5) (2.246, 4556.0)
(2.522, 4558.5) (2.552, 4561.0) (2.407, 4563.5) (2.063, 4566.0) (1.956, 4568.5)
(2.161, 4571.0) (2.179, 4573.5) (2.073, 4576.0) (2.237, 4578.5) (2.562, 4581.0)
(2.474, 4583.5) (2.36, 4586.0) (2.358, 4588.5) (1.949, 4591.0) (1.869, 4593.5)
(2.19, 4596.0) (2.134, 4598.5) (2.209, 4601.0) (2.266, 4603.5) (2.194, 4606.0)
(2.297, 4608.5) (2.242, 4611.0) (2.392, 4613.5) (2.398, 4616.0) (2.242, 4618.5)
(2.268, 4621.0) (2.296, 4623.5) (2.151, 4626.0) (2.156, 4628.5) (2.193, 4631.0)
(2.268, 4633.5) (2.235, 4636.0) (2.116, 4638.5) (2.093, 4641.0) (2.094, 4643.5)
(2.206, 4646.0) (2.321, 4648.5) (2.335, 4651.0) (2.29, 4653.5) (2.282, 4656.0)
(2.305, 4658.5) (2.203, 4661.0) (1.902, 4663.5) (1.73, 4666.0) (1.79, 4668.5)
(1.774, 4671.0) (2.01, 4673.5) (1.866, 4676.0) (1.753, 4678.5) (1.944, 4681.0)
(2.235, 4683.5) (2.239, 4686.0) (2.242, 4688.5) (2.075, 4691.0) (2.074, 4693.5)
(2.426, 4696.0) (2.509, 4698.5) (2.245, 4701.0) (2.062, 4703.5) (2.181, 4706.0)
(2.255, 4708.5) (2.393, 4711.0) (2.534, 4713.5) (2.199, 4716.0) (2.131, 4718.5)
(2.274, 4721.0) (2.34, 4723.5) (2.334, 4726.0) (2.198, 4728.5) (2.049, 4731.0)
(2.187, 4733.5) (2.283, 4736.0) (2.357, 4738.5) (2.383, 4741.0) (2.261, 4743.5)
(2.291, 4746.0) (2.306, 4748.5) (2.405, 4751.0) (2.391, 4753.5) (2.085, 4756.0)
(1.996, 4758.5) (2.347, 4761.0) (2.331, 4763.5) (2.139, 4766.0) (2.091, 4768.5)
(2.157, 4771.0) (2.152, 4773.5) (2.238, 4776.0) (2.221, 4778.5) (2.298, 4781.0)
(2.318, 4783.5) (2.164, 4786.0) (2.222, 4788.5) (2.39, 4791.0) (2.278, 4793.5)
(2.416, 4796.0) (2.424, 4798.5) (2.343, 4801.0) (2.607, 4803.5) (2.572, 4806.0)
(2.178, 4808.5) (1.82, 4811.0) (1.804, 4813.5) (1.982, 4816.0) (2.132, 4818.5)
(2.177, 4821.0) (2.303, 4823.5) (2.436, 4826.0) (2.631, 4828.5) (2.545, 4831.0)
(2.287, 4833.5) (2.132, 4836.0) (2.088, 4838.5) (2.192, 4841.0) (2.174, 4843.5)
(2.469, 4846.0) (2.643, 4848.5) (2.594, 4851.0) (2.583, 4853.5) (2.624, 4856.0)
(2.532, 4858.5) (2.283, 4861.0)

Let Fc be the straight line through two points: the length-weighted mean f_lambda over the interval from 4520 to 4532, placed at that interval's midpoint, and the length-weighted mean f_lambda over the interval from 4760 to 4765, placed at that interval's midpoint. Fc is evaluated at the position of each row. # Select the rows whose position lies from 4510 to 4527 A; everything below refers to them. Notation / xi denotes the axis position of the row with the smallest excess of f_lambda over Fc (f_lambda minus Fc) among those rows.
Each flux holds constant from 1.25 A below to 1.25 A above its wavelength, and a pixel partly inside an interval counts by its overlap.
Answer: 4518.5 A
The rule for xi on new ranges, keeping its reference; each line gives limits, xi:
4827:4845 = 4838.5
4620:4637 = 4628.5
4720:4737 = 4731.0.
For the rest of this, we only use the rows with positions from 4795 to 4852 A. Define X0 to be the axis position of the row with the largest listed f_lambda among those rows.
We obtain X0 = 4848.5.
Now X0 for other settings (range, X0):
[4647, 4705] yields 4698.5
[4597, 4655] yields 4616.0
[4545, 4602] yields 4581.0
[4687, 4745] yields 4713.5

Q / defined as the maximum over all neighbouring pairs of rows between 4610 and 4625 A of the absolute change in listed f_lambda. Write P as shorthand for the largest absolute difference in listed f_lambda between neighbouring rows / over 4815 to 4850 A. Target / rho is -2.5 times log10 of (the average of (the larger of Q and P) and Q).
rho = 1.62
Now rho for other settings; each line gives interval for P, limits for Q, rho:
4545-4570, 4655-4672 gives 1.23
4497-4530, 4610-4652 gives 1.48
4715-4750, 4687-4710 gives 1.13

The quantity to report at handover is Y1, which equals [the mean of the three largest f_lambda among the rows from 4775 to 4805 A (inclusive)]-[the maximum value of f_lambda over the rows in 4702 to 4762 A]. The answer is -0.05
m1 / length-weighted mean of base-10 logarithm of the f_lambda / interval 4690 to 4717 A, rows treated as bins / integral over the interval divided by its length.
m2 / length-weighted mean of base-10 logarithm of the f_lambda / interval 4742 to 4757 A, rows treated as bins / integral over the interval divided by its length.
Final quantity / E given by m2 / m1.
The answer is 1.01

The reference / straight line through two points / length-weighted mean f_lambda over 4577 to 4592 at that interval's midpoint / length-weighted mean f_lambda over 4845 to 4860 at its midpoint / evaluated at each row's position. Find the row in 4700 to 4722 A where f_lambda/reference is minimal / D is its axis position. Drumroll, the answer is 4703.5 A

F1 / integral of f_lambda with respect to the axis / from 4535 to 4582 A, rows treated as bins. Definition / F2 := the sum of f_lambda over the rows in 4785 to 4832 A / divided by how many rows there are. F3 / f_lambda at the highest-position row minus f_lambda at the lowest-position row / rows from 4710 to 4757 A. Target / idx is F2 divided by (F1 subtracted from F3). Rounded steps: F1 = 103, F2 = 2.29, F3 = -0.31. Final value -0.0221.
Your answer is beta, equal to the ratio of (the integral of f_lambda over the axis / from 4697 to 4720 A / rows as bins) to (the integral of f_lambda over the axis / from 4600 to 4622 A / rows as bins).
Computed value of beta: 1.05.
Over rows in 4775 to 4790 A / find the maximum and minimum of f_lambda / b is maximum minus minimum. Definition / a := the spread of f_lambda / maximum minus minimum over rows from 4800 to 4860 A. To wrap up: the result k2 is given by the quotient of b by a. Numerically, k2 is 0.2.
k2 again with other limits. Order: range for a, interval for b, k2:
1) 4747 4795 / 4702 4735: 1.2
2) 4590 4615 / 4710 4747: 0.9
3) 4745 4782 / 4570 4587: 1.2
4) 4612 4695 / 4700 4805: 0.9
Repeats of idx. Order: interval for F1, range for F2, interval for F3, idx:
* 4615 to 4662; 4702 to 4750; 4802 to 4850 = -0.0216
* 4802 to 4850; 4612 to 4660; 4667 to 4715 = -0.0207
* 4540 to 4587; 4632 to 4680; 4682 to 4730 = -0.0199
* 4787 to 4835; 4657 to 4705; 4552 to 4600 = -0.0189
